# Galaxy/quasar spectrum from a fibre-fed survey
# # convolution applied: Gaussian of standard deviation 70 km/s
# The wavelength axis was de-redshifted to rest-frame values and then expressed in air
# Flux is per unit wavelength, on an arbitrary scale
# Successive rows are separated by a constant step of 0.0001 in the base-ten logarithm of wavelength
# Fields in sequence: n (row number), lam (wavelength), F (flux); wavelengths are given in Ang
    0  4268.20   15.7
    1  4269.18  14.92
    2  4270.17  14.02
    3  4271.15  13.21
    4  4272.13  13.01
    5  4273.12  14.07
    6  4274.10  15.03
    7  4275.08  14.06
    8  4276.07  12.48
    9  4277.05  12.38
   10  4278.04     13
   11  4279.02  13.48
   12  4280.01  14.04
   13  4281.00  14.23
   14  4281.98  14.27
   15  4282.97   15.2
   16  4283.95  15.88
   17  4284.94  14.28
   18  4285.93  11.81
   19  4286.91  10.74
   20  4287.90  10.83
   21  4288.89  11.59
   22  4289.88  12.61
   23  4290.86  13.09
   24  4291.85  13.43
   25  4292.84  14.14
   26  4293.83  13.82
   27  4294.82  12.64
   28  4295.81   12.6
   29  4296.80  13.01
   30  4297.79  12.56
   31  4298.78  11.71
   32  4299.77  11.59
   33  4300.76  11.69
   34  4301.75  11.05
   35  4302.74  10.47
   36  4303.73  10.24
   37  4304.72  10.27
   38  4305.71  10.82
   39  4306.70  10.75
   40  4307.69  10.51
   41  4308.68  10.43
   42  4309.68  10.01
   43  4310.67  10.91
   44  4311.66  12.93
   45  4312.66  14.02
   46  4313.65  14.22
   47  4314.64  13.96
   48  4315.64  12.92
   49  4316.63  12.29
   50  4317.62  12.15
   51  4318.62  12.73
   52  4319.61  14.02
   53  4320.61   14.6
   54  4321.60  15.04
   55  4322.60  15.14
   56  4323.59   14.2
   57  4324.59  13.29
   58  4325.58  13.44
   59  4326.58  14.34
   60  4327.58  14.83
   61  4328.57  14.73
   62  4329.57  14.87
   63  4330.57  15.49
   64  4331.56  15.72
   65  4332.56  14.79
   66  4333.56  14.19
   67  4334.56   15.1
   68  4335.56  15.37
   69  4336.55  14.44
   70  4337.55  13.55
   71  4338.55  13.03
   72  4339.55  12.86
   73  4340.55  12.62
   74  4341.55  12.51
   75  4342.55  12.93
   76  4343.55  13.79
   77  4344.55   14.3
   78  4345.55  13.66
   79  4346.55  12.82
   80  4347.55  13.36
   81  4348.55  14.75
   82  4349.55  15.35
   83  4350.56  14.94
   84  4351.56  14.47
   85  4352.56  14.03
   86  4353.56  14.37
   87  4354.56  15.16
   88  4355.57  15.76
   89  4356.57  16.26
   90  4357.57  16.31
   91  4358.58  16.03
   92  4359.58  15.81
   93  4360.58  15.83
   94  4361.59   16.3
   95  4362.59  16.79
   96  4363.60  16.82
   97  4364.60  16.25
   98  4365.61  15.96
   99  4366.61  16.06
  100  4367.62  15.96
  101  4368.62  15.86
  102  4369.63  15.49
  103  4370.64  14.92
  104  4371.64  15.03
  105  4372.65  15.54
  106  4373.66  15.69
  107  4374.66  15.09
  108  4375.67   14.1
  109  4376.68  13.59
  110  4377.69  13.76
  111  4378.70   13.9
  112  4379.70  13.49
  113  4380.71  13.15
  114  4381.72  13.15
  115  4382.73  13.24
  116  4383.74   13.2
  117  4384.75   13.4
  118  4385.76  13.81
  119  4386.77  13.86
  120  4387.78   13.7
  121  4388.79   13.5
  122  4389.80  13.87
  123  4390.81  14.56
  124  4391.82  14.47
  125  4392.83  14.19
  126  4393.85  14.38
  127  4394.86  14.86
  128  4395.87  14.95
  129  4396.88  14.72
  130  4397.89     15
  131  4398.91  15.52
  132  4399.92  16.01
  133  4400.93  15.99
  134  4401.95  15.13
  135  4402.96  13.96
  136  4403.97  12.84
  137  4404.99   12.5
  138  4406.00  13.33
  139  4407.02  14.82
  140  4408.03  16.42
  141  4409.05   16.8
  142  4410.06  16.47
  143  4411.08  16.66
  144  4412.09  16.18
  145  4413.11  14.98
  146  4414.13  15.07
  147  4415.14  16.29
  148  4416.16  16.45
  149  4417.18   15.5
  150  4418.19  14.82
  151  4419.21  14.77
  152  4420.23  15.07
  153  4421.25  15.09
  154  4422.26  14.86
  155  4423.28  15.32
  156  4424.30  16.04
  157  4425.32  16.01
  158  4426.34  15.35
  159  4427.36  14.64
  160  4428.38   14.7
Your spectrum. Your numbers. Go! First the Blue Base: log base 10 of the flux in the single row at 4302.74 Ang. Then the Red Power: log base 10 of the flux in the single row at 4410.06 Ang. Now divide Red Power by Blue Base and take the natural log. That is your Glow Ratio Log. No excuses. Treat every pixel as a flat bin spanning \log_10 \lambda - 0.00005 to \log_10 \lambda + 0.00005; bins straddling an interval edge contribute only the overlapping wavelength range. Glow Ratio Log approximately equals 0.18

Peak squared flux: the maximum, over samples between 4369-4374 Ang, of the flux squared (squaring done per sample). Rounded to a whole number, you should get 246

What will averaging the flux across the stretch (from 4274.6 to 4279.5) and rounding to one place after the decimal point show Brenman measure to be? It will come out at 13.1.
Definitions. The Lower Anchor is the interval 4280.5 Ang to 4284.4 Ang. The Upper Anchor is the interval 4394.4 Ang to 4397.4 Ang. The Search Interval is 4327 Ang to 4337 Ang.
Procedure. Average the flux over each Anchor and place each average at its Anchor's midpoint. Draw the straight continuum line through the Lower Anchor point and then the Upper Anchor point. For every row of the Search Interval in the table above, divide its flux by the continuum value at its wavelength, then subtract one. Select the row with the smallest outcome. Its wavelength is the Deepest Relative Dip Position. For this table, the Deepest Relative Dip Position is 4333.56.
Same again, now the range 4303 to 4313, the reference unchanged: 4309.68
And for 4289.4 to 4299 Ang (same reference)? 4298.78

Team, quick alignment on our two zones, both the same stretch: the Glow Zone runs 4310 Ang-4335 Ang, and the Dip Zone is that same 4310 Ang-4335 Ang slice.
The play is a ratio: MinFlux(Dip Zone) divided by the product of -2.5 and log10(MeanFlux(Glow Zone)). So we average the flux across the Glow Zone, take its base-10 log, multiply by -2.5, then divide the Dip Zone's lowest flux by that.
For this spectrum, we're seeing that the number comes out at -3.81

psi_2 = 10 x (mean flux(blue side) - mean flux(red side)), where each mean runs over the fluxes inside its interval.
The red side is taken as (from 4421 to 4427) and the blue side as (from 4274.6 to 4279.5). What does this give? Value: -24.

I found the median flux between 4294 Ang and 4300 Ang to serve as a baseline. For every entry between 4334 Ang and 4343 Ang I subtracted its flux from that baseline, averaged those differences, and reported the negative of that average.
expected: 1.0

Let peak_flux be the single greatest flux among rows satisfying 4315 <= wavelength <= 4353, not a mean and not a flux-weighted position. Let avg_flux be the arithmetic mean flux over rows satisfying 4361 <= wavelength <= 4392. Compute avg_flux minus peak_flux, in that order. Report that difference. -1.06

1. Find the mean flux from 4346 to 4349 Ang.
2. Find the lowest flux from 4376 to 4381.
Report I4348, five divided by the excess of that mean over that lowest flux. 10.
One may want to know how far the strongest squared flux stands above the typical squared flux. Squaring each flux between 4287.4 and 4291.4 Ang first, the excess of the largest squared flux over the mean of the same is 26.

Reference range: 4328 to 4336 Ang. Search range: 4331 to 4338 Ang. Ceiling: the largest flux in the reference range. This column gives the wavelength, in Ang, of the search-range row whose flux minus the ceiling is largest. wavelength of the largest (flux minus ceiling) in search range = 4331.56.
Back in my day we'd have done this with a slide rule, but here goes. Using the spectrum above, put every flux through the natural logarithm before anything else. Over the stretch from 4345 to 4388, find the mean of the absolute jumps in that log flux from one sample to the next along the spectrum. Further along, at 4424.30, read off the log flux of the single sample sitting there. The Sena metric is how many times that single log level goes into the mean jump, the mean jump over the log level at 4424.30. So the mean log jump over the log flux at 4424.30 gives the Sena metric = 0.009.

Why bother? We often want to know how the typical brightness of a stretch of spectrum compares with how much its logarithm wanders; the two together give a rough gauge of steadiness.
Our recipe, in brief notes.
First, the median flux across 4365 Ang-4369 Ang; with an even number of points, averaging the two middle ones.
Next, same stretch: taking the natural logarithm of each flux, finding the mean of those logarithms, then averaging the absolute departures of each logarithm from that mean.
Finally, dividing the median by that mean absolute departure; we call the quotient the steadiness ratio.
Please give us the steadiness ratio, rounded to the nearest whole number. 5086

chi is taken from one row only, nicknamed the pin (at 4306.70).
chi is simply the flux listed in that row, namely 10.75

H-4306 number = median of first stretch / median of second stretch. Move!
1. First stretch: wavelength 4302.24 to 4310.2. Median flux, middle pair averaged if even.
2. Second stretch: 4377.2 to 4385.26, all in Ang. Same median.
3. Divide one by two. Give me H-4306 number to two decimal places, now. 0.78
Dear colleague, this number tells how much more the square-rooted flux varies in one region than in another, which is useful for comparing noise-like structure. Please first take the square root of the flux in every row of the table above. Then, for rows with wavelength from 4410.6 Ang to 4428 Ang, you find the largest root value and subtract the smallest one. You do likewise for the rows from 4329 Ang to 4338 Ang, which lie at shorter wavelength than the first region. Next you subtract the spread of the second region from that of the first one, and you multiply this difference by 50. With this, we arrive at -1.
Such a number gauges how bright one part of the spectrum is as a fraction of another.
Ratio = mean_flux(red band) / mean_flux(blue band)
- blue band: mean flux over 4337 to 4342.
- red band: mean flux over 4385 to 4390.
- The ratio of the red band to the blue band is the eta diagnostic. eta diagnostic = 1.06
